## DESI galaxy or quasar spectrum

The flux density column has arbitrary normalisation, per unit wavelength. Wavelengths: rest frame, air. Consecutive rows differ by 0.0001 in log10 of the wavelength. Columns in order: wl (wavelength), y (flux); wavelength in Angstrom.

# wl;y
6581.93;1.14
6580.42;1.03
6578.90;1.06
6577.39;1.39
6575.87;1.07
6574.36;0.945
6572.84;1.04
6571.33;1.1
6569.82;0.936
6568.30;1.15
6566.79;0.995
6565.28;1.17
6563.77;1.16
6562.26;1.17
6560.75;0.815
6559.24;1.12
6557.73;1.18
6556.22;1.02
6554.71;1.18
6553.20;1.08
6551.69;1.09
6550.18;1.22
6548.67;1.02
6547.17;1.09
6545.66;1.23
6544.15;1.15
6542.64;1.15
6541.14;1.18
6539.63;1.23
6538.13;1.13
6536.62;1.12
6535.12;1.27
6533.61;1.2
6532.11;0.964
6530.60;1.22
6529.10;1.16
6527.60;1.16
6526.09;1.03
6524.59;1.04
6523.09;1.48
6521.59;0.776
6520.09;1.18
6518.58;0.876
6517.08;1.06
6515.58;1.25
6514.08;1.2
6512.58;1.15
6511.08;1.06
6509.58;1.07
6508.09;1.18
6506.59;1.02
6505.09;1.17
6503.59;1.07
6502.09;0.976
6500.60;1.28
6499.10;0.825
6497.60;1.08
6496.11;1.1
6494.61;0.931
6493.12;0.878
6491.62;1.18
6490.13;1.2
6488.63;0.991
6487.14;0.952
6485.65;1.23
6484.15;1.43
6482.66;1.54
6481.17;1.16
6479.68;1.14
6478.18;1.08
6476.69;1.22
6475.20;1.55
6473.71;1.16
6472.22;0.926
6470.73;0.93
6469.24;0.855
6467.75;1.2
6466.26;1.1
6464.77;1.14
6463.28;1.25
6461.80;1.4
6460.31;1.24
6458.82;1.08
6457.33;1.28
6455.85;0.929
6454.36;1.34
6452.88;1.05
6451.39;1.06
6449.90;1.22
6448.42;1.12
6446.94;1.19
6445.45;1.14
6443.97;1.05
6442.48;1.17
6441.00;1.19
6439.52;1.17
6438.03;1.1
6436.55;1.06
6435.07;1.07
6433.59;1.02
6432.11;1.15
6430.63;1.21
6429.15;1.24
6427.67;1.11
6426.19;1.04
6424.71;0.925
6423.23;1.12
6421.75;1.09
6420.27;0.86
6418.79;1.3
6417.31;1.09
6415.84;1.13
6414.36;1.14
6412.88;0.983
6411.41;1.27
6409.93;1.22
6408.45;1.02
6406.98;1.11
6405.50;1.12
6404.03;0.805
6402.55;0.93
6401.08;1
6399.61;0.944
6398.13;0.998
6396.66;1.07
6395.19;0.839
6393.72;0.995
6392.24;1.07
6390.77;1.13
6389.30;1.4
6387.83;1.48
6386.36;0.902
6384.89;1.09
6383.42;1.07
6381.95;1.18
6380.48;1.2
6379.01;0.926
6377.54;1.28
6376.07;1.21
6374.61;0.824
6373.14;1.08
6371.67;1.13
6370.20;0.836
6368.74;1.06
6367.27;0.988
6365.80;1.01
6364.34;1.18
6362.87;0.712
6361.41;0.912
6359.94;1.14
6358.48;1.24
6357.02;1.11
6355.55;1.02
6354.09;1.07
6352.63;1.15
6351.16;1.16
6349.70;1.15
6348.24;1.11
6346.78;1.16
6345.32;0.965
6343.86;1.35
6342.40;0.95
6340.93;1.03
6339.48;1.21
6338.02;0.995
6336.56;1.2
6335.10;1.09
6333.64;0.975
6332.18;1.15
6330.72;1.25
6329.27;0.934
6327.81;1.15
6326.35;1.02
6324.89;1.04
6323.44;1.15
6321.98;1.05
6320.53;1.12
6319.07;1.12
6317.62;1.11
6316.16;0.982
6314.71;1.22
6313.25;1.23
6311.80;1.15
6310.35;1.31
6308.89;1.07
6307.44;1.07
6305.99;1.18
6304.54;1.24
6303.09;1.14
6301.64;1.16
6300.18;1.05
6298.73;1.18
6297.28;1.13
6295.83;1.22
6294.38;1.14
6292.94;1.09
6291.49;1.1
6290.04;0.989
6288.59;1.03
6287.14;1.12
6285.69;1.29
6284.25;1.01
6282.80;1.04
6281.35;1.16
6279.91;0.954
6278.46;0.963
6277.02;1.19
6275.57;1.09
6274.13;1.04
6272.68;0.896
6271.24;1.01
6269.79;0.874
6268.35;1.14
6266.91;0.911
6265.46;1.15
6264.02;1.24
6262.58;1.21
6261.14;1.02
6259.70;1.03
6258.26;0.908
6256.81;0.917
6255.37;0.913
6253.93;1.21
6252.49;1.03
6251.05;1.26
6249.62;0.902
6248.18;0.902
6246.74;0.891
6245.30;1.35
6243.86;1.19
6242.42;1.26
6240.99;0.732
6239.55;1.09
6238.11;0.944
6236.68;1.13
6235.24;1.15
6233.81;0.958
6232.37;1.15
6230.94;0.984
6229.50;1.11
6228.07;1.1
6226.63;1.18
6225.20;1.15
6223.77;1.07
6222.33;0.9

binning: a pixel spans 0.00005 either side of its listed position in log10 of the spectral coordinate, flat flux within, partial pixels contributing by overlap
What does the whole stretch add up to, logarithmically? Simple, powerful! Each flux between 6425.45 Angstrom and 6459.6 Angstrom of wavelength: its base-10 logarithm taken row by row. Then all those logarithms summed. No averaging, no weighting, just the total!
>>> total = 1.19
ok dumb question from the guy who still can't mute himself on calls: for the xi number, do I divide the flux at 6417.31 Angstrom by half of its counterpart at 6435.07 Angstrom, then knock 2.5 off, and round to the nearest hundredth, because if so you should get -0.46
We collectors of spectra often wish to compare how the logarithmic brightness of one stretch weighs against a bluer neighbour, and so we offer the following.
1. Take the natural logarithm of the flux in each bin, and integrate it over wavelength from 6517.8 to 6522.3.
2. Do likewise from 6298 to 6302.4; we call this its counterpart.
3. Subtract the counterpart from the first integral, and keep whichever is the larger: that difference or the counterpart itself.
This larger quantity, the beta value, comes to 0.53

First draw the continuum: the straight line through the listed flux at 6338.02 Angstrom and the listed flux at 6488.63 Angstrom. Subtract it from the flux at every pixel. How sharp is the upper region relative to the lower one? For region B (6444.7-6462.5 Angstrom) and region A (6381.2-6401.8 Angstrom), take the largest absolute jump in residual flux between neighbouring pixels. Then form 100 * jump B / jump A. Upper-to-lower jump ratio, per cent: 71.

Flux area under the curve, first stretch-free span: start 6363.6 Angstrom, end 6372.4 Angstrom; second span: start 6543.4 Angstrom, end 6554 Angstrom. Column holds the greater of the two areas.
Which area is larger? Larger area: 12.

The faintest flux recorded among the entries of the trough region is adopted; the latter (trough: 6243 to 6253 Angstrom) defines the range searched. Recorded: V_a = 0.891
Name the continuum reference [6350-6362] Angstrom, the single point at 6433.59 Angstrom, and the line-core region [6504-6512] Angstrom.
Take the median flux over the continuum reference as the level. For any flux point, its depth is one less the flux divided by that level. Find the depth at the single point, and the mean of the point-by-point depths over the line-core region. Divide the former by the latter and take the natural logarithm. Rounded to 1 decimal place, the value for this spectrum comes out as 1.4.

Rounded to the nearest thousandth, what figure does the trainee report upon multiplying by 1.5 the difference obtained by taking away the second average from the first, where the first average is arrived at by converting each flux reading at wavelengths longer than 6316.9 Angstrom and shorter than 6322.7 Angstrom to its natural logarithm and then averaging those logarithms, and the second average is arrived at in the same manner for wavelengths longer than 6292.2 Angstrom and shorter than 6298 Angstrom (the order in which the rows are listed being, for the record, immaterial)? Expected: -0.059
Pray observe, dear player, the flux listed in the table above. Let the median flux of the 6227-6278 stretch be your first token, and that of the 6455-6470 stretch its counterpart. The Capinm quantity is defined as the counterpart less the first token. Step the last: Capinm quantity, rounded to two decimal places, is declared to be 0.13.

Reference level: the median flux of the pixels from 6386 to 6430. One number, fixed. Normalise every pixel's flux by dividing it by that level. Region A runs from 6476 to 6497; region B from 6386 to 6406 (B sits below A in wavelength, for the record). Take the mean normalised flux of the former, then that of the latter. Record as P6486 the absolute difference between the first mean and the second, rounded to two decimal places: 0.09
